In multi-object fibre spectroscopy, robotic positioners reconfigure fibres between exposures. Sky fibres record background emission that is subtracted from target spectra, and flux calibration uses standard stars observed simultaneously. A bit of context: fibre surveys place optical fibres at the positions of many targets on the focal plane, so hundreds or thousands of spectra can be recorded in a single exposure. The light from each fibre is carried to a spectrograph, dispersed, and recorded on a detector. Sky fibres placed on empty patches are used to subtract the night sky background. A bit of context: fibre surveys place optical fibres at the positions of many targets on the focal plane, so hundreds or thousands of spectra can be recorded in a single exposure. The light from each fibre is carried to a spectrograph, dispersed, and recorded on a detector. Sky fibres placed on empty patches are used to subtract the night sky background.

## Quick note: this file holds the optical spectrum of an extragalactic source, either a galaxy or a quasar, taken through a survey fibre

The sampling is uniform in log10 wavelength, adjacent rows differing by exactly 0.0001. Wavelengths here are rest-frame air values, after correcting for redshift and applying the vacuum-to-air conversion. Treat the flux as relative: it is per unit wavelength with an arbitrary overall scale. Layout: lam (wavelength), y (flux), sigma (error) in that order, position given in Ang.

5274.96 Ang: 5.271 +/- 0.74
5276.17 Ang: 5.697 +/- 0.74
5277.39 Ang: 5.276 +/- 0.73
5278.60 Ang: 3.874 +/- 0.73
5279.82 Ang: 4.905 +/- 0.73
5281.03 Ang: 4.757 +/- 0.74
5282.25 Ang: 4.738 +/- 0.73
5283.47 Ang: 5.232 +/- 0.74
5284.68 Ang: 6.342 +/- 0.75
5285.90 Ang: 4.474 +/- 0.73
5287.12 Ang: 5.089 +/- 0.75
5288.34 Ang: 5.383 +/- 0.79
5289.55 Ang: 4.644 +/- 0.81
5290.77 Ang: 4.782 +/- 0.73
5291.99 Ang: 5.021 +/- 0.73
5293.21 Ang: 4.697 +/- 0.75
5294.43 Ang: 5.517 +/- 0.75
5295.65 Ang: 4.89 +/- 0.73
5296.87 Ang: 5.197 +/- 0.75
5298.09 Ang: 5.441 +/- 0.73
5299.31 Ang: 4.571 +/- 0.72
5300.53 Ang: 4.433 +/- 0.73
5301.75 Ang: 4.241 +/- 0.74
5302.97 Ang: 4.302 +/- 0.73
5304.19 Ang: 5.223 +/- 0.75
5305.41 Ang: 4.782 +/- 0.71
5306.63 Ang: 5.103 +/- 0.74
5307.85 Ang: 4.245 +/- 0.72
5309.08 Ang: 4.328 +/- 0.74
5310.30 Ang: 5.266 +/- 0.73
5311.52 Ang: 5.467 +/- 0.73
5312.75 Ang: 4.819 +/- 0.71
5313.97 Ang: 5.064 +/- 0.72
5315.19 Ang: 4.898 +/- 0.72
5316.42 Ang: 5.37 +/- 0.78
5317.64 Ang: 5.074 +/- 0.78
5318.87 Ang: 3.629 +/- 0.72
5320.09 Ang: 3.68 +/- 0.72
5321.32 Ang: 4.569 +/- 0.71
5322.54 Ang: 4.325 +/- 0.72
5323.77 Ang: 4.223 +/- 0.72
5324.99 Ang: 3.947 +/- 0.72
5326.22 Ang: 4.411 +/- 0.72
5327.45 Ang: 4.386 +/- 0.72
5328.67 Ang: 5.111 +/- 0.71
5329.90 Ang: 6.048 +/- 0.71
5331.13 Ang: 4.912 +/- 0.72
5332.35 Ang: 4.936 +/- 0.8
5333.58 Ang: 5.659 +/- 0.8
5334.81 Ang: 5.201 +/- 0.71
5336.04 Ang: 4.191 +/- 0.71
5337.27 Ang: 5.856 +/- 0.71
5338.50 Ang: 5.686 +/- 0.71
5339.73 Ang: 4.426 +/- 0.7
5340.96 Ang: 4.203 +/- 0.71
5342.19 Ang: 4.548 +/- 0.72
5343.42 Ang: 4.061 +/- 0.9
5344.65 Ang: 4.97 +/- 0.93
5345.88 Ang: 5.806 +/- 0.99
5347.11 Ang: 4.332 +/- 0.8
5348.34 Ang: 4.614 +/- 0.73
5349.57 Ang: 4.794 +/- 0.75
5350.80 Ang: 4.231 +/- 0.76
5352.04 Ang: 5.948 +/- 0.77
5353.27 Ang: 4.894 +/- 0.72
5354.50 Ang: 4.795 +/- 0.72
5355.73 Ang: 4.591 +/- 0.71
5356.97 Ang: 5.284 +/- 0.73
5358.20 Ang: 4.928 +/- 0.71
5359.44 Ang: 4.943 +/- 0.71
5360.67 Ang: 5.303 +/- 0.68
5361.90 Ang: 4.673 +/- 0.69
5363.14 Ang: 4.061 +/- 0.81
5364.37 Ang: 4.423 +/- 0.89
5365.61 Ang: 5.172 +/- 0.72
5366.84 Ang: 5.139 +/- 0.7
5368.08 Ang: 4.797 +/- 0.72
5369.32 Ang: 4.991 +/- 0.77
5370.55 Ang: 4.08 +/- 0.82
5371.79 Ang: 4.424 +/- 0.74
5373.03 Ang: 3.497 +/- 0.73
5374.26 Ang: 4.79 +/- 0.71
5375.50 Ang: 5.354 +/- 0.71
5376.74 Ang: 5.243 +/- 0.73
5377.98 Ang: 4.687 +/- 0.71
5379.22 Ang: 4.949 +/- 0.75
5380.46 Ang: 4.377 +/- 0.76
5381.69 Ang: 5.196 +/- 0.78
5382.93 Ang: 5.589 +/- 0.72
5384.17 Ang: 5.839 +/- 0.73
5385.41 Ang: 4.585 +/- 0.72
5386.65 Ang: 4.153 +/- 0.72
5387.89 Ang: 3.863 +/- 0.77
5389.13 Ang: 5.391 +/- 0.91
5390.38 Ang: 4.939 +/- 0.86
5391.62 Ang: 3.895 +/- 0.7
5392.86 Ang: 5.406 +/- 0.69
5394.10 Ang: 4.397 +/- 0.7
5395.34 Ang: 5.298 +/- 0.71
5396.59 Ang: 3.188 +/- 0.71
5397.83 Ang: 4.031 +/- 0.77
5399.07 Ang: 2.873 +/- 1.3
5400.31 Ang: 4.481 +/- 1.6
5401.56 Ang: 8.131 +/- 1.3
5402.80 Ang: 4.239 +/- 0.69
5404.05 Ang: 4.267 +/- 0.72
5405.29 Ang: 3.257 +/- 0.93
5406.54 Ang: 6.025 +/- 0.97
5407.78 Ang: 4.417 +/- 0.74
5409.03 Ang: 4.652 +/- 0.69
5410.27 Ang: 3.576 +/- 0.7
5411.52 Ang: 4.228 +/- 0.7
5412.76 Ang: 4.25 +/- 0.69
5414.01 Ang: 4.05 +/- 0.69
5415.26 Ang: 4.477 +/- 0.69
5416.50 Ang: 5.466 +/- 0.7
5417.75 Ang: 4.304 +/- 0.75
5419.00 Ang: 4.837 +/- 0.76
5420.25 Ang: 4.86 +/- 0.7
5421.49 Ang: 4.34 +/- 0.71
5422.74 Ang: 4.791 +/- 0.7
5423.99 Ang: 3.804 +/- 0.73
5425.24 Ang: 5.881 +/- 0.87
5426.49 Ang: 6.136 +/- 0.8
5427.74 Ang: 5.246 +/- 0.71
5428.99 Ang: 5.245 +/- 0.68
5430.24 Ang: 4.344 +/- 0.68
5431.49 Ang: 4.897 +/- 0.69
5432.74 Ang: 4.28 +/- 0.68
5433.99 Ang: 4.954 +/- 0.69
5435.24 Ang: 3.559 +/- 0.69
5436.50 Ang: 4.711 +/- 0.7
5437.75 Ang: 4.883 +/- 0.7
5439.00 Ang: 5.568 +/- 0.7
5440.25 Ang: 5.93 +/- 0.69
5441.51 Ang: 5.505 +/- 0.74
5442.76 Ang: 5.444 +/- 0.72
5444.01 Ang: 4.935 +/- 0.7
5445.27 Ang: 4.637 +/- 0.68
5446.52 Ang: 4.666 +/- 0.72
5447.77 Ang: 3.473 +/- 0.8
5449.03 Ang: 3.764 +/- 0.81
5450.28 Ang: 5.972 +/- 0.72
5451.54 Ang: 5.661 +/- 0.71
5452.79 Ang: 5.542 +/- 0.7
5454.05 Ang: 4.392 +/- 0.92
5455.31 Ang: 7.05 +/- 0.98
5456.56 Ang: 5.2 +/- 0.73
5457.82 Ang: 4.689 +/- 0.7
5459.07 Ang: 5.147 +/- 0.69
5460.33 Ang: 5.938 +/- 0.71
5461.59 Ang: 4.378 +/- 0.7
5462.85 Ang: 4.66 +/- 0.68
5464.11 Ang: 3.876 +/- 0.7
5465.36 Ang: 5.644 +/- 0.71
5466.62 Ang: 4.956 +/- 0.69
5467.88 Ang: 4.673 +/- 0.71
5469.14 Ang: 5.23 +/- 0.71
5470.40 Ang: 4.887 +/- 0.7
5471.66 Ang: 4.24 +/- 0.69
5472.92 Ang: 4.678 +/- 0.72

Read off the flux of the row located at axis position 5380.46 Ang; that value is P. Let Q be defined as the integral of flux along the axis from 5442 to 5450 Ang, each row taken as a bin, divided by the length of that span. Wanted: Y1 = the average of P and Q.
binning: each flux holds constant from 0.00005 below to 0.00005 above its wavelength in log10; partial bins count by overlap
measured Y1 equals 4.47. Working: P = 4.377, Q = 4.57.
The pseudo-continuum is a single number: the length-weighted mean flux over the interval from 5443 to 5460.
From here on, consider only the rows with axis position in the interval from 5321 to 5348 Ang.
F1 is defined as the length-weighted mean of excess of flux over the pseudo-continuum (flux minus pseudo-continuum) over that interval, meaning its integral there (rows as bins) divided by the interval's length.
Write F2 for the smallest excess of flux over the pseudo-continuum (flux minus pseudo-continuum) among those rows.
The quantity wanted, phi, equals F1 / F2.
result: 0.21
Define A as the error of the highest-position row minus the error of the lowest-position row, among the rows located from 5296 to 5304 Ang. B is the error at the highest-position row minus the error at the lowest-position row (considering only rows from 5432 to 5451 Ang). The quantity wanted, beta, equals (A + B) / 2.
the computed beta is 0.01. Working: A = -0.020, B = 0.04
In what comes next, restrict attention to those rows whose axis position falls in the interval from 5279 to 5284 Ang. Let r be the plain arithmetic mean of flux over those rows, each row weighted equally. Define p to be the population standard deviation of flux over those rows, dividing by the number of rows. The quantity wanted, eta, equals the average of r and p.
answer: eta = 2.55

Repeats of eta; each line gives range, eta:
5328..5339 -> 2.92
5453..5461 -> 3.14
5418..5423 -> 2.46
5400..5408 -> 3.23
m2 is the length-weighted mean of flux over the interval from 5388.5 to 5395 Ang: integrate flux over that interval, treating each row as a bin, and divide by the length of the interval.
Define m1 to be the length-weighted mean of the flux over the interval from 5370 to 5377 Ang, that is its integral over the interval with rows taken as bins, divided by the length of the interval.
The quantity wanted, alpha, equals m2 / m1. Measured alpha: 1.06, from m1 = 4.53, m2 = 4.8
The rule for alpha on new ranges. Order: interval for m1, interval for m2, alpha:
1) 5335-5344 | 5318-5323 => 0.86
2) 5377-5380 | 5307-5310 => 0.92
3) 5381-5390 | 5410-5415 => 0.83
